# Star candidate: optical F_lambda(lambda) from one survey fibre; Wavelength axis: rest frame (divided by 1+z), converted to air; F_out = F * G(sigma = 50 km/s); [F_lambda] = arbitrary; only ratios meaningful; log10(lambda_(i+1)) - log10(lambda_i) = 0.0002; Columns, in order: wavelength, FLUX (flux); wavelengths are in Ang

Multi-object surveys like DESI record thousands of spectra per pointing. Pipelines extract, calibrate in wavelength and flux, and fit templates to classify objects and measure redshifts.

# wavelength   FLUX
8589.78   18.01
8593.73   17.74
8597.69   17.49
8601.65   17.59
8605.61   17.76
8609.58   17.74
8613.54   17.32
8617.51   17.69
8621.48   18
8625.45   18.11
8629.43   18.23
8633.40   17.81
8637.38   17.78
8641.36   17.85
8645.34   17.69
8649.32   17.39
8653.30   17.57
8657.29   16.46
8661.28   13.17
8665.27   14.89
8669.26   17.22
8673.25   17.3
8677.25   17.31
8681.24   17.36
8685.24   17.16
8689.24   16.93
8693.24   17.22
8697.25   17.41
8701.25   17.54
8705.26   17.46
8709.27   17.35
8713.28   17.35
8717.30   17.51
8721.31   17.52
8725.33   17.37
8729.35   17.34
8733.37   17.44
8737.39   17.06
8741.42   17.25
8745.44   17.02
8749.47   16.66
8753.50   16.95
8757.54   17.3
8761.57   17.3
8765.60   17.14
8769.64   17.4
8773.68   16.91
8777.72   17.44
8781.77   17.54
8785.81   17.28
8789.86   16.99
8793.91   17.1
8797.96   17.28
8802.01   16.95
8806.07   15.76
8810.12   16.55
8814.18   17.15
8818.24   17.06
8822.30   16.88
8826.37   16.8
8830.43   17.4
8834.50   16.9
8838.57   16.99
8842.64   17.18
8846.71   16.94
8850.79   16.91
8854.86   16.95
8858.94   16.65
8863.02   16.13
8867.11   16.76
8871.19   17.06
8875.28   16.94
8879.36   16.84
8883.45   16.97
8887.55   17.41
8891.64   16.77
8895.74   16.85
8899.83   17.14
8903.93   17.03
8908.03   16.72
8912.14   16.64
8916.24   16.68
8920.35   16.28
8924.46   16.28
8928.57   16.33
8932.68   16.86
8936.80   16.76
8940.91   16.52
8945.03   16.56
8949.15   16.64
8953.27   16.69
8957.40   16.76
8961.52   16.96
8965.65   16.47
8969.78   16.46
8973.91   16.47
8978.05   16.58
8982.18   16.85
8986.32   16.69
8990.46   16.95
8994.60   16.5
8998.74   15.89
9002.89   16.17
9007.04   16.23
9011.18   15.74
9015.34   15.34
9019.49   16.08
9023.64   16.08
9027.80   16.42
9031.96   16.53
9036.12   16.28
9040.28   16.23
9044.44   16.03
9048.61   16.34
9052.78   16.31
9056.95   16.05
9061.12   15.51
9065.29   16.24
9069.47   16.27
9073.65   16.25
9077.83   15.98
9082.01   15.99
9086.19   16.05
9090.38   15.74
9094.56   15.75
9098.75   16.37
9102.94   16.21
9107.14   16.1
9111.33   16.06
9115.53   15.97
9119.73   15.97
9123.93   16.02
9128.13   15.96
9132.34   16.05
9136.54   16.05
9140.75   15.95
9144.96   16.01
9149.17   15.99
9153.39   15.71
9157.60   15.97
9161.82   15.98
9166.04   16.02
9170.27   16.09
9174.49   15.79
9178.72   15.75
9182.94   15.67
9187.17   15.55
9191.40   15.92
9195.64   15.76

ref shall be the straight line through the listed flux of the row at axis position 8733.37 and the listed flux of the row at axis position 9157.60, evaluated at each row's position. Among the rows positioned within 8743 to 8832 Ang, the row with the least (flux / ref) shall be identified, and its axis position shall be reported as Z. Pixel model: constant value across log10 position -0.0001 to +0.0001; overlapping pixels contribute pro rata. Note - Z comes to 8806.07 Ang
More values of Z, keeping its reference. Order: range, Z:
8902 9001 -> 8998.74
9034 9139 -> 9061.12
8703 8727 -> 8709.27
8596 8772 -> 8661.28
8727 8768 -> 8749.47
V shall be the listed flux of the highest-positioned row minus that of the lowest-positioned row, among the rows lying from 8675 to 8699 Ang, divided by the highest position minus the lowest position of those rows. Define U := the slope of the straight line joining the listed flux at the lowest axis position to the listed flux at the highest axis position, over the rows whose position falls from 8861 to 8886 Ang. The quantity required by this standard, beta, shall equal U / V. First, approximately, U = 0.041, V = 0.005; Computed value 8.2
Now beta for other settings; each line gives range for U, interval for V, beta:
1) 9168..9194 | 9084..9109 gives -3.4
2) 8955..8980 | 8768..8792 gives 0.4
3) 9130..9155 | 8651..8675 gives 1.2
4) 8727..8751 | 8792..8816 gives -13.7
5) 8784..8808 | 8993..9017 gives 1.3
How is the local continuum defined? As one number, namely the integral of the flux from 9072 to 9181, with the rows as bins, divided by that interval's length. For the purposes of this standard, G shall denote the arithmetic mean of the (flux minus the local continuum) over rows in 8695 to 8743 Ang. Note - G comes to 1.4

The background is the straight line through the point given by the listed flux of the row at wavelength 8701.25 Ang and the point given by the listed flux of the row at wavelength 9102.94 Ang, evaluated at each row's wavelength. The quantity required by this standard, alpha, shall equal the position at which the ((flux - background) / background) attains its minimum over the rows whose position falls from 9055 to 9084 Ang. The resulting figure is 9061.12 Ang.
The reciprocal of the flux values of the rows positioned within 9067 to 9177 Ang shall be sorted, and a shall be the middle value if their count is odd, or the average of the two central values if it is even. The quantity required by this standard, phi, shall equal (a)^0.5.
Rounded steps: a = 0.0625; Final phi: 0.250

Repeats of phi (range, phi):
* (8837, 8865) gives 0.243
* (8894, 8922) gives 0.245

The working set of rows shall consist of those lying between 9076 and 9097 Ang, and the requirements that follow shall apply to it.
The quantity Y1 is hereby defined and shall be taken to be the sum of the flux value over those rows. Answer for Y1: 79.5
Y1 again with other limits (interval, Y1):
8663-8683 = 84.1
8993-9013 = 80.5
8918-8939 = 82.5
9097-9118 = 80.7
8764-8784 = 86.4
